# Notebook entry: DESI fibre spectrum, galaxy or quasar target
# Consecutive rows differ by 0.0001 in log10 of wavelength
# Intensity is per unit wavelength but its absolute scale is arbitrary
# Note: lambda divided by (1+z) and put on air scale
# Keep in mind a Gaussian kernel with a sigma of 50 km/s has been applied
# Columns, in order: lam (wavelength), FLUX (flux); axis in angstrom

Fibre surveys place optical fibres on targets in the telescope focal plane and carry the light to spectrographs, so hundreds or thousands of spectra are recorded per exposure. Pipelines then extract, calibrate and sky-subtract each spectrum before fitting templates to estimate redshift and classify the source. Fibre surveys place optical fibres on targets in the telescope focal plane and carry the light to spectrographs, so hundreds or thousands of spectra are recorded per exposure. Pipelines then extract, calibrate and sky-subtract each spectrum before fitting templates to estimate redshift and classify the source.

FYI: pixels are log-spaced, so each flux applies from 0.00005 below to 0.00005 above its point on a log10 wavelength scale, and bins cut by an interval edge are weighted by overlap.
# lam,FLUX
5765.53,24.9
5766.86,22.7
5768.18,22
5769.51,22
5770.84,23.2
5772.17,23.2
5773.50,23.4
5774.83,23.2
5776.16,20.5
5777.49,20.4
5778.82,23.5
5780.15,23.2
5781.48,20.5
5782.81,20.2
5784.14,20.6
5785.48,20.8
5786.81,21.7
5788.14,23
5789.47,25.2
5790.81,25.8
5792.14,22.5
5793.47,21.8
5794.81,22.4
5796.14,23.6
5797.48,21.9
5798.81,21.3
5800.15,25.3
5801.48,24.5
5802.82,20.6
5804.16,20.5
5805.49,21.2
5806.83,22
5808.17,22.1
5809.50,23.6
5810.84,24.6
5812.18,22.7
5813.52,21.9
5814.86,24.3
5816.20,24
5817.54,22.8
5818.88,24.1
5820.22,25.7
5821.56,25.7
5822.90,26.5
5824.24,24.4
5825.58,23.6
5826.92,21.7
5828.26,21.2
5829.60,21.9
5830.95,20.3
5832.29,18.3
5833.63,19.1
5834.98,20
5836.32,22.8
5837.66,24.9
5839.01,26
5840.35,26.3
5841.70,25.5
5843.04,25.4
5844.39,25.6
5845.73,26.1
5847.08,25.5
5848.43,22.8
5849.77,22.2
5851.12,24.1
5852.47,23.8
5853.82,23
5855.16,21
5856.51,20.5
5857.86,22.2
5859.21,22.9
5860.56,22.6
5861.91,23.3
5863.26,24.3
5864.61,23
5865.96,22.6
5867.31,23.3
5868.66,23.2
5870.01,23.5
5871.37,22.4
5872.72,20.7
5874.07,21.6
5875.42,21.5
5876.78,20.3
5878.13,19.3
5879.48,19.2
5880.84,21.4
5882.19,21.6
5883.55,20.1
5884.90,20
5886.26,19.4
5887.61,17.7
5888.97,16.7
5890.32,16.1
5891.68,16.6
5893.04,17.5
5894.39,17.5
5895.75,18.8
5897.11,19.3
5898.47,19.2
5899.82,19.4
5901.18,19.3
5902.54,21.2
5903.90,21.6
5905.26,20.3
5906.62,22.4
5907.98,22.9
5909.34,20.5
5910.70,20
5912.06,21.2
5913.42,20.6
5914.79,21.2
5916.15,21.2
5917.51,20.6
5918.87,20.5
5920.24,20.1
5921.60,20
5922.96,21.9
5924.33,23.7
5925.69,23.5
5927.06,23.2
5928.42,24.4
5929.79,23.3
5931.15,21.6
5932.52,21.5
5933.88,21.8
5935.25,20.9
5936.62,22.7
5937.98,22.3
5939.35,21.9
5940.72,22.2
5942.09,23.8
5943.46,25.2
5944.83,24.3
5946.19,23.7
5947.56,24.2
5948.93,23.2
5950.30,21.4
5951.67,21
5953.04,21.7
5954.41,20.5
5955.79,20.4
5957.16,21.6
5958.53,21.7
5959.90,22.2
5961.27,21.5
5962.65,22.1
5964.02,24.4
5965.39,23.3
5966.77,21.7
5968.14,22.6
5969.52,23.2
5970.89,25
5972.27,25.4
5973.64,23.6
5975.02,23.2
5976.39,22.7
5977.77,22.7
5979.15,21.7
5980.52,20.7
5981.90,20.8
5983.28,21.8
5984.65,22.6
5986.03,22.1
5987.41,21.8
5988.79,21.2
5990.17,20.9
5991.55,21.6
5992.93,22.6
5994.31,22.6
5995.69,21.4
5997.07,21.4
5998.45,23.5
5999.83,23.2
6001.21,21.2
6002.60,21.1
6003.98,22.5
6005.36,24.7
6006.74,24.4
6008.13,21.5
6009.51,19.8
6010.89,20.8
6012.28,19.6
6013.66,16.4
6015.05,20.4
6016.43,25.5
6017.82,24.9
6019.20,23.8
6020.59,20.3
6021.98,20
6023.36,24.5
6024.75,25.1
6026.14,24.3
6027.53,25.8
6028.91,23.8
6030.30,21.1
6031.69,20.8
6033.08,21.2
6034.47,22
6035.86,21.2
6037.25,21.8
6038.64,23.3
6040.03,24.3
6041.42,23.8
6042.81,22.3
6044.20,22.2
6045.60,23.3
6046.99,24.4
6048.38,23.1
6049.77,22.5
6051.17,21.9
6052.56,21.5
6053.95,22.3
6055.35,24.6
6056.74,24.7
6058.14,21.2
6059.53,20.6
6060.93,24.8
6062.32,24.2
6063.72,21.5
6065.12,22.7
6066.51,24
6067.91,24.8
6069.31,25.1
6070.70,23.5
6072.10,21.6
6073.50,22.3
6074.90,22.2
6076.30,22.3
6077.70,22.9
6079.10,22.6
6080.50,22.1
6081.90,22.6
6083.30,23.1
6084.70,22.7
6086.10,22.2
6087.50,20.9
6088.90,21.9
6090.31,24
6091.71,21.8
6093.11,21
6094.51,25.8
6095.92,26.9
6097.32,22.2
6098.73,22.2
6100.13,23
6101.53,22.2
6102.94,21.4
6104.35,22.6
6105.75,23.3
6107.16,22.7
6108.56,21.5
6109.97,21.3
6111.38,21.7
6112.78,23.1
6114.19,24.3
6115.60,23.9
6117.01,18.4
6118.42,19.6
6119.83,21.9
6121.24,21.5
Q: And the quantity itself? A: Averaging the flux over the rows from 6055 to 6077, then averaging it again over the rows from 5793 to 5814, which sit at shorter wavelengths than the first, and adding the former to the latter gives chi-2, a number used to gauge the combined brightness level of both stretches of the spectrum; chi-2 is 45.6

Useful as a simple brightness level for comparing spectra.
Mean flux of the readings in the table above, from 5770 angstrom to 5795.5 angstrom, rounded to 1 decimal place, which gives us 22.4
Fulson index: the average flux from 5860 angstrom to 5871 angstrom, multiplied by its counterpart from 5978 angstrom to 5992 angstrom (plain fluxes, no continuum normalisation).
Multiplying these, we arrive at 500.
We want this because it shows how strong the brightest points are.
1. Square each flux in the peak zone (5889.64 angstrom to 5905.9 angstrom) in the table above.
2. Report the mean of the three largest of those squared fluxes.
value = 443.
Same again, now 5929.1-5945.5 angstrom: 597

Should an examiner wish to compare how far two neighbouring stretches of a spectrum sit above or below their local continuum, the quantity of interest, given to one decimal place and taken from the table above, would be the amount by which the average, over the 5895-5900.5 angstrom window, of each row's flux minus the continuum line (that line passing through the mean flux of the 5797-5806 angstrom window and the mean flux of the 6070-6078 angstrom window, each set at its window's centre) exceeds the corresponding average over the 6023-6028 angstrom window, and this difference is -5.6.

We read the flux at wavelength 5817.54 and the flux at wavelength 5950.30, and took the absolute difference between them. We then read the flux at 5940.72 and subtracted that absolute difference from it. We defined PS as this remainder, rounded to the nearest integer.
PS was 21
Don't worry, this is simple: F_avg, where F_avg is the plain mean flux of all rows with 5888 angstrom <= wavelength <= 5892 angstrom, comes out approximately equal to 16.5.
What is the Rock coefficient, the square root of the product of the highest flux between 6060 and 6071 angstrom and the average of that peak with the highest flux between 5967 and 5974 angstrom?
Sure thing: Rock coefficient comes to 25.2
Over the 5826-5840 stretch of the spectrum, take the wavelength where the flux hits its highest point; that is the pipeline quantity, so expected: 5839.01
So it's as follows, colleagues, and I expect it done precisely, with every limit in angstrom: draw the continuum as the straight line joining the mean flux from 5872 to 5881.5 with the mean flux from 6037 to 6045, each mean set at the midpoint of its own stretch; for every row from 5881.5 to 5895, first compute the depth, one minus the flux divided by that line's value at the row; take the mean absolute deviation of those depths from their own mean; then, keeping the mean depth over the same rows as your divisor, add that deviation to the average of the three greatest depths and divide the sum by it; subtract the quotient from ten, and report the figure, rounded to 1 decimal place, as 7.6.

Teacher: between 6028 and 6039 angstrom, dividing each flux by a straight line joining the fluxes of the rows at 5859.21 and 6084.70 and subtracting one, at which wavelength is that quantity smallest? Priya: 6031.69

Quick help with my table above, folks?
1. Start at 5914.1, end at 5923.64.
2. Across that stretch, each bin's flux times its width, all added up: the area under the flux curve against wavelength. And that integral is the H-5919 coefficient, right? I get 198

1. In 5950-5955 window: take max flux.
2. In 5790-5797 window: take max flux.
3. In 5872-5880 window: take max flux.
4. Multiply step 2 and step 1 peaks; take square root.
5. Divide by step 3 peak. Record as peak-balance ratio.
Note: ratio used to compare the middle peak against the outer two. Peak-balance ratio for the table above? 1.10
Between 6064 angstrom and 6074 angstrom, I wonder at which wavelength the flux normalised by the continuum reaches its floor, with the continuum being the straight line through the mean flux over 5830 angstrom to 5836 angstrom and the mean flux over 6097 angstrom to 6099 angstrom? 6072.10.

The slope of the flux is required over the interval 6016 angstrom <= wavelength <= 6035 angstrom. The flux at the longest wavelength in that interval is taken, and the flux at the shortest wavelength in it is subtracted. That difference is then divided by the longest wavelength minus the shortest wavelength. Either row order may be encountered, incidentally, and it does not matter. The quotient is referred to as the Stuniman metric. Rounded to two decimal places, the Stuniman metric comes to -0.19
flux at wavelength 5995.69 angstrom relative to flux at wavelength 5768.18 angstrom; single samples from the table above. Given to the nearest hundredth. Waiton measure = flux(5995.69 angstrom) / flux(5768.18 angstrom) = 0.97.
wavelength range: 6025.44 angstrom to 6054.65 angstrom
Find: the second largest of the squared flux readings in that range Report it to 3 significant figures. 595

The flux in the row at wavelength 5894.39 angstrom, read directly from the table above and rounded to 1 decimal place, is 17.5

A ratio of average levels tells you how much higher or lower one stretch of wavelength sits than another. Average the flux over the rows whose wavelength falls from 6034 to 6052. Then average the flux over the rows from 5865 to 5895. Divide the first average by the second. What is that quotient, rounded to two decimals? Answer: 1.13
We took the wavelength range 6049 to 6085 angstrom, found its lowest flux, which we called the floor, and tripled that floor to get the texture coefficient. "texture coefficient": 62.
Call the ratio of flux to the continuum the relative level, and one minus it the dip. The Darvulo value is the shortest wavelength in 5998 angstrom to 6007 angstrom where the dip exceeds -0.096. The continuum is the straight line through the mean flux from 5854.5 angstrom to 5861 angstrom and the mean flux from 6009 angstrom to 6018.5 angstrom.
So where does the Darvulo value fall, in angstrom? 6001.21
